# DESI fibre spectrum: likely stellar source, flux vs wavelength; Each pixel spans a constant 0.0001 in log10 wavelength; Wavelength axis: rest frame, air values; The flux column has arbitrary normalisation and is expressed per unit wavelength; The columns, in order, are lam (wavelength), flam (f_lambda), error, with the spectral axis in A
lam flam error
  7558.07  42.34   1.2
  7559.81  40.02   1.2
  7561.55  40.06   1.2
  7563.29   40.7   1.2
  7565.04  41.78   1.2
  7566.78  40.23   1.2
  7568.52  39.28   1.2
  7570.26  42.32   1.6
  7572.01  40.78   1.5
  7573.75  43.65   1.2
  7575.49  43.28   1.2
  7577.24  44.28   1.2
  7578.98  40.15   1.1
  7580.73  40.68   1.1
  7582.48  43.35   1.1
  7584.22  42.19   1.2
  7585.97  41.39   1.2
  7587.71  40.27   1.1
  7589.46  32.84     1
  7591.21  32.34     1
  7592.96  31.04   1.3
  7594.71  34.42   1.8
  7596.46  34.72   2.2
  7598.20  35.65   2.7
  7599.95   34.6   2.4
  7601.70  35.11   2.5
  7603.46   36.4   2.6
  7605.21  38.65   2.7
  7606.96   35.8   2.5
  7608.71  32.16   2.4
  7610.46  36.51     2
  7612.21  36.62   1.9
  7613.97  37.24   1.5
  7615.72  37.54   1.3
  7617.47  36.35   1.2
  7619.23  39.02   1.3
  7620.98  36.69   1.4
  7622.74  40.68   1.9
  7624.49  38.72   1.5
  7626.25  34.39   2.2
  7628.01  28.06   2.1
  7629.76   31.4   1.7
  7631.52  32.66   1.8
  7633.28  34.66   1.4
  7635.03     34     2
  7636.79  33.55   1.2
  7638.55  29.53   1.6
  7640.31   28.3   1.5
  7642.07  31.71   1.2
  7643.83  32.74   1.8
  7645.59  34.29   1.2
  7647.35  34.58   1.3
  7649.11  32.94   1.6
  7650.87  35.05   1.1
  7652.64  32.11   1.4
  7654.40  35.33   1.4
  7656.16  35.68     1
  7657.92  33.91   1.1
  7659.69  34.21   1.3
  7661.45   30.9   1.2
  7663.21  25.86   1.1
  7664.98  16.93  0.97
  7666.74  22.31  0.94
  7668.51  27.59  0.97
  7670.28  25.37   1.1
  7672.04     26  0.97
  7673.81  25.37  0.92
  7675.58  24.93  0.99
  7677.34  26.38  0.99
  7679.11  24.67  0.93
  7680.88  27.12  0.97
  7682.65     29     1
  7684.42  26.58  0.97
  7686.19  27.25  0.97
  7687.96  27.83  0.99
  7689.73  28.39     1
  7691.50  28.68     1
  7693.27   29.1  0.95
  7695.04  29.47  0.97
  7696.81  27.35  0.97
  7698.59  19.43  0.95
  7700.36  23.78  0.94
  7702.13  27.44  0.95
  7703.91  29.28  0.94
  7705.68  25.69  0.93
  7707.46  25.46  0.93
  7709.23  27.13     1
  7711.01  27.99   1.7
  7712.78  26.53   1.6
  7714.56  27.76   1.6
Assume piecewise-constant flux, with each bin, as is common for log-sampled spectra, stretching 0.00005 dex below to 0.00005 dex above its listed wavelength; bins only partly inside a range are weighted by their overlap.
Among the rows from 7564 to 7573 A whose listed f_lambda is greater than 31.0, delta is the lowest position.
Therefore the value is 7565.04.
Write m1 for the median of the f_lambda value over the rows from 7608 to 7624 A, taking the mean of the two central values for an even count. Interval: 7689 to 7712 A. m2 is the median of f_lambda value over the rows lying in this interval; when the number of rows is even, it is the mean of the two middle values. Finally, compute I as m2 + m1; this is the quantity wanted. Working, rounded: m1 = 37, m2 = 27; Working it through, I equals 64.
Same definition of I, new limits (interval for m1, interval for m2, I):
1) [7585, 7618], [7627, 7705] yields 65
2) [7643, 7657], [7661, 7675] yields 60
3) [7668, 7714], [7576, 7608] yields 63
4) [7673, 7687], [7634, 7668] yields 59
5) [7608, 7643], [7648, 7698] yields 62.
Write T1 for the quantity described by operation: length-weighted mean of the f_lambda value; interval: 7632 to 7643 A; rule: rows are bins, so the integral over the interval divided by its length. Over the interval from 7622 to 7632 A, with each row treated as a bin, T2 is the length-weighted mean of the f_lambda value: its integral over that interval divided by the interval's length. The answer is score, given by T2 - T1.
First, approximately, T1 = 32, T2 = 34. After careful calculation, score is 2.3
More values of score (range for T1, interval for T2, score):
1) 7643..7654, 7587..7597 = 0.4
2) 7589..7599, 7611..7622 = 3.7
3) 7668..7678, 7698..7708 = -0.5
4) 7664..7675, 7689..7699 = 3.5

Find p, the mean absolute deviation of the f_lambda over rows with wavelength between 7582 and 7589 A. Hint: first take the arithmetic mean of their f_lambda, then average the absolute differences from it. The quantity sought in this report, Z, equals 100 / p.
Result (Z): 103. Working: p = 1.0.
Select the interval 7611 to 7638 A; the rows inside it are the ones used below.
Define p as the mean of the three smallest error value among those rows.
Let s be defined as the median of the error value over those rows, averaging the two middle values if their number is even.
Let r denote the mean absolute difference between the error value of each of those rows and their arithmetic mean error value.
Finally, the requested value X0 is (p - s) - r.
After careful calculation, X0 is -0.6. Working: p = 1.23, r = 0.30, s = 1.50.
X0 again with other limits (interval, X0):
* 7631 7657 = -0.5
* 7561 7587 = -0.2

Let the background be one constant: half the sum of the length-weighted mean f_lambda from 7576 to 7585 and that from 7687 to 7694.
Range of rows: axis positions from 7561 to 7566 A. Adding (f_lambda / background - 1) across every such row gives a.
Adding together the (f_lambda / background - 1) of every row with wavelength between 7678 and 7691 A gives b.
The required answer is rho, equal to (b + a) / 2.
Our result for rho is -0.6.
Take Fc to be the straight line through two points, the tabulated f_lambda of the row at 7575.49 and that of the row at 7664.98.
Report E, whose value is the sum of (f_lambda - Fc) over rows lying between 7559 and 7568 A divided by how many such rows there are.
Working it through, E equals -6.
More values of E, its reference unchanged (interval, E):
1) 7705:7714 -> 23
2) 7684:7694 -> 18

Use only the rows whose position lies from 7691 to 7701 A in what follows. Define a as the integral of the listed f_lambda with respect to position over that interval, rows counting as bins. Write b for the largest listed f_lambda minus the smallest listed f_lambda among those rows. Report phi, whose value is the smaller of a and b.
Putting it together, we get 10.0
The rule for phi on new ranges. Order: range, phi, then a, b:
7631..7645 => 6.4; 450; 6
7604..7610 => 6.5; 214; 6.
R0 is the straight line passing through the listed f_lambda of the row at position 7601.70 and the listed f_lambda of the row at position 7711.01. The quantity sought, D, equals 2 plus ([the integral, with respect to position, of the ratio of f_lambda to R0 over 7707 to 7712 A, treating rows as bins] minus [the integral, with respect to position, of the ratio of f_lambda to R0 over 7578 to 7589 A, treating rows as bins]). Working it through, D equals -5.6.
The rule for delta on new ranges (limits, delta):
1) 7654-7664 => 7654.40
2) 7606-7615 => 7606.96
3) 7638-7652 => 7642.07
